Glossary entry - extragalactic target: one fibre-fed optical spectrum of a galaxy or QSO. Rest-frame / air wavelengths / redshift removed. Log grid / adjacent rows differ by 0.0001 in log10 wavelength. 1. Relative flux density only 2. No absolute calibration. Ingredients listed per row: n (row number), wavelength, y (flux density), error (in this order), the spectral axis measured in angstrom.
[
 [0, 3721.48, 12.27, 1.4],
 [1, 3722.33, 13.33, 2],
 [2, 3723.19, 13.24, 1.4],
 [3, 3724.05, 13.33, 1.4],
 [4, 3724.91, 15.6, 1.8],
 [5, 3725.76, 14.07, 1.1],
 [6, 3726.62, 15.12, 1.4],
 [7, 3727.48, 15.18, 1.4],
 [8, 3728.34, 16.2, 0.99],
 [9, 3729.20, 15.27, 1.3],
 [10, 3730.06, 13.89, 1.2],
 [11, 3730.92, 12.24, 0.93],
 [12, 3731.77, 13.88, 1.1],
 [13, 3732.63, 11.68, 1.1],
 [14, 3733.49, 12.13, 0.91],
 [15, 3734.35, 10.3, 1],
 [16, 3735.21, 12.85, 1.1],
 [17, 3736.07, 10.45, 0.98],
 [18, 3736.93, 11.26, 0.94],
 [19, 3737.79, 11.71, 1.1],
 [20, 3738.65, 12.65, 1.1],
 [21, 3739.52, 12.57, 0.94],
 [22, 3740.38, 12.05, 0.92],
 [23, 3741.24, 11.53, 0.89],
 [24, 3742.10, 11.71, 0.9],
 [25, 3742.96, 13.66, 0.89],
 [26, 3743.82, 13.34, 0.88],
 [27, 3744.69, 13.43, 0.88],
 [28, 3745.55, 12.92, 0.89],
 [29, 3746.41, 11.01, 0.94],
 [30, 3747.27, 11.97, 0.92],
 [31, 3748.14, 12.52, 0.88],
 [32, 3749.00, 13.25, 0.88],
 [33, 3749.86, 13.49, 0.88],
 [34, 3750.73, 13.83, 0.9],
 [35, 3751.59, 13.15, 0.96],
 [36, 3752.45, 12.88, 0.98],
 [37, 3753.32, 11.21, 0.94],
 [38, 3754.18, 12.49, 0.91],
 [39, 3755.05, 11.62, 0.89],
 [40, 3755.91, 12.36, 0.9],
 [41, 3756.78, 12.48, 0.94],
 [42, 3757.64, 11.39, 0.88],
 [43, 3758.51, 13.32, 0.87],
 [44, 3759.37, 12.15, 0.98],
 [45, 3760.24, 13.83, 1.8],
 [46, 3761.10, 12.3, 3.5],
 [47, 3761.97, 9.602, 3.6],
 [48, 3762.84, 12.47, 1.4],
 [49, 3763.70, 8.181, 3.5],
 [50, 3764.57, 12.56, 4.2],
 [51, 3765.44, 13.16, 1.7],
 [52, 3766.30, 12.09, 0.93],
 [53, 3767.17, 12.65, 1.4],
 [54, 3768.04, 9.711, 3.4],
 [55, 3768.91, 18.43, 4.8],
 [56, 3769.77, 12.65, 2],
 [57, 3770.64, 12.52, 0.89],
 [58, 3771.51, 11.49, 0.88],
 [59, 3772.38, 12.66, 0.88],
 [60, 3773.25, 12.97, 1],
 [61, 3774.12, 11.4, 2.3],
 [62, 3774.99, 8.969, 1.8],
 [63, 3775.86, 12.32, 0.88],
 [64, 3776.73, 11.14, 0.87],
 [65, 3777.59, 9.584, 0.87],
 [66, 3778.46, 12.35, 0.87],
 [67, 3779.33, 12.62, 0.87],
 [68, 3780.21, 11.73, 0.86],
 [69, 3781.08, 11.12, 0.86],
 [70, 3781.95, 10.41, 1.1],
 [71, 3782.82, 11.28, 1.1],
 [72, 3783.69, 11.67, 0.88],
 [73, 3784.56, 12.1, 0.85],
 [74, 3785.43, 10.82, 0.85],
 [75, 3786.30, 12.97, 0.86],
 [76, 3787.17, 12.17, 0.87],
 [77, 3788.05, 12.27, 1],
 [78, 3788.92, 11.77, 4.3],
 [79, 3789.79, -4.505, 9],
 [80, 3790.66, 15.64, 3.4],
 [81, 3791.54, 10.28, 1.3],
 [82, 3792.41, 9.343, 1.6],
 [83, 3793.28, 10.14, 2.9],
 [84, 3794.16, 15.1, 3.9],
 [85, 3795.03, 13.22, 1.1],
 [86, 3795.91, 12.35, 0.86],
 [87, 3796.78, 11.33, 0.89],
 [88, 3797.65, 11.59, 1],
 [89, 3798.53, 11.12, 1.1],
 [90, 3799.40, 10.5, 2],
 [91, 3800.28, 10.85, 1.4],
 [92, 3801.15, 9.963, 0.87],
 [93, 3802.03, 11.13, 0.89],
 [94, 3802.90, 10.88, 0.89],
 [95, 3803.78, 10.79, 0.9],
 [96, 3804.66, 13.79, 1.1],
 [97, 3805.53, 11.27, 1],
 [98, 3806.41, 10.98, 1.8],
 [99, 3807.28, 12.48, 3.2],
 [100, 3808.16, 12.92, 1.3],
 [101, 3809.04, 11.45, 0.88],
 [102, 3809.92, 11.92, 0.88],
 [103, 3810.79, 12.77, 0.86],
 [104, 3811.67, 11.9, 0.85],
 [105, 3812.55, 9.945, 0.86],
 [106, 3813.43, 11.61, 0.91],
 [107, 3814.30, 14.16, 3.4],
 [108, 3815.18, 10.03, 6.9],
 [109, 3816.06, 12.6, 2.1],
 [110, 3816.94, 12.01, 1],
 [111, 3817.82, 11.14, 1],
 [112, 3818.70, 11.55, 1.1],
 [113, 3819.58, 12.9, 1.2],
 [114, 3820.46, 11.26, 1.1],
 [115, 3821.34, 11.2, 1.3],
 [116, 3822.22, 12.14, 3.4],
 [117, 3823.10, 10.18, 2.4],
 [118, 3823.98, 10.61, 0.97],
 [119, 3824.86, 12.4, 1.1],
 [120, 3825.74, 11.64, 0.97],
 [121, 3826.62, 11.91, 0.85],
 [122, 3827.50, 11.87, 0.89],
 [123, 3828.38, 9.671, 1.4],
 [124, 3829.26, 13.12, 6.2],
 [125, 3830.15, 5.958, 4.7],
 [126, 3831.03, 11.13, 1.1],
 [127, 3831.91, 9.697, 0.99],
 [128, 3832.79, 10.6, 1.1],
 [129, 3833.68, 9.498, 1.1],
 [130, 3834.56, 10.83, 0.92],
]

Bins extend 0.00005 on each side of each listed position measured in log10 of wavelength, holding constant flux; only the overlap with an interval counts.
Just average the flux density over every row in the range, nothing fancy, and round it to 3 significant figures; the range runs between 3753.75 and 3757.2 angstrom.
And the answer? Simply 12.2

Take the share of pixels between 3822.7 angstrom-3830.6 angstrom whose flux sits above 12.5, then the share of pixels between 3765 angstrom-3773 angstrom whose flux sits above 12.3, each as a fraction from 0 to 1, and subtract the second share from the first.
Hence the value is -0.56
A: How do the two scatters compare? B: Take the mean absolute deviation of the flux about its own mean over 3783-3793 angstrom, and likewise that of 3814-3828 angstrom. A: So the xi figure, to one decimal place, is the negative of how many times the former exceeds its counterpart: -3.8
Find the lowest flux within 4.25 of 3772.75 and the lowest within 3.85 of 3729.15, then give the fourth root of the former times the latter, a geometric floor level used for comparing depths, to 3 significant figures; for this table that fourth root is 3.20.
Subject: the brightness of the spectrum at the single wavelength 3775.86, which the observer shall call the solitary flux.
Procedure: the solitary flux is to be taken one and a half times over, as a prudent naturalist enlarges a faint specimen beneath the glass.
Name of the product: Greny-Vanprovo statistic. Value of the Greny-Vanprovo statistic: 18.5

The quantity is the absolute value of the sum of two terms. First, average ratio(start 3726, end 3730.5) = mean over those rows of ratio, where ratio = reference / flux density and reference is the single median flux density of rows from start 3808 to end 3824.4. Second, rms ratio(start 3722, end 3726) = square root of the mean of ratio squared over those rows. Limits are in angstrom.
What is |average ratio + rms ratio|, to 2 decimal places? 1.61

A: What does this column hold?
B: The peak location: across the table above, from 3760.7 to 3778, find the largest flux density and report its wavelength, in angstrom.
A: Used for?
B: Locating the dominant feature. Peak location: 3768.91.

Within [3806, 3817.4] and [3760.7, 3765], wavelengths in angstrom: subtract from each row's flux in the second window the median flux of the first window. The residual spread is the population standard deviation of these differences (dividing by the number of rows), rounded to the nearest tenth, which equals 1.8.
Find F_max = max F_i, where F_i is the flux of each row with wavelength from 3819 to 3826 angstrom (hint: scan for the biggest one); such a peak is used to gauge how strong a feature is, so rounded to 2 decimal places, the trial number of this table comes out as 12.90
